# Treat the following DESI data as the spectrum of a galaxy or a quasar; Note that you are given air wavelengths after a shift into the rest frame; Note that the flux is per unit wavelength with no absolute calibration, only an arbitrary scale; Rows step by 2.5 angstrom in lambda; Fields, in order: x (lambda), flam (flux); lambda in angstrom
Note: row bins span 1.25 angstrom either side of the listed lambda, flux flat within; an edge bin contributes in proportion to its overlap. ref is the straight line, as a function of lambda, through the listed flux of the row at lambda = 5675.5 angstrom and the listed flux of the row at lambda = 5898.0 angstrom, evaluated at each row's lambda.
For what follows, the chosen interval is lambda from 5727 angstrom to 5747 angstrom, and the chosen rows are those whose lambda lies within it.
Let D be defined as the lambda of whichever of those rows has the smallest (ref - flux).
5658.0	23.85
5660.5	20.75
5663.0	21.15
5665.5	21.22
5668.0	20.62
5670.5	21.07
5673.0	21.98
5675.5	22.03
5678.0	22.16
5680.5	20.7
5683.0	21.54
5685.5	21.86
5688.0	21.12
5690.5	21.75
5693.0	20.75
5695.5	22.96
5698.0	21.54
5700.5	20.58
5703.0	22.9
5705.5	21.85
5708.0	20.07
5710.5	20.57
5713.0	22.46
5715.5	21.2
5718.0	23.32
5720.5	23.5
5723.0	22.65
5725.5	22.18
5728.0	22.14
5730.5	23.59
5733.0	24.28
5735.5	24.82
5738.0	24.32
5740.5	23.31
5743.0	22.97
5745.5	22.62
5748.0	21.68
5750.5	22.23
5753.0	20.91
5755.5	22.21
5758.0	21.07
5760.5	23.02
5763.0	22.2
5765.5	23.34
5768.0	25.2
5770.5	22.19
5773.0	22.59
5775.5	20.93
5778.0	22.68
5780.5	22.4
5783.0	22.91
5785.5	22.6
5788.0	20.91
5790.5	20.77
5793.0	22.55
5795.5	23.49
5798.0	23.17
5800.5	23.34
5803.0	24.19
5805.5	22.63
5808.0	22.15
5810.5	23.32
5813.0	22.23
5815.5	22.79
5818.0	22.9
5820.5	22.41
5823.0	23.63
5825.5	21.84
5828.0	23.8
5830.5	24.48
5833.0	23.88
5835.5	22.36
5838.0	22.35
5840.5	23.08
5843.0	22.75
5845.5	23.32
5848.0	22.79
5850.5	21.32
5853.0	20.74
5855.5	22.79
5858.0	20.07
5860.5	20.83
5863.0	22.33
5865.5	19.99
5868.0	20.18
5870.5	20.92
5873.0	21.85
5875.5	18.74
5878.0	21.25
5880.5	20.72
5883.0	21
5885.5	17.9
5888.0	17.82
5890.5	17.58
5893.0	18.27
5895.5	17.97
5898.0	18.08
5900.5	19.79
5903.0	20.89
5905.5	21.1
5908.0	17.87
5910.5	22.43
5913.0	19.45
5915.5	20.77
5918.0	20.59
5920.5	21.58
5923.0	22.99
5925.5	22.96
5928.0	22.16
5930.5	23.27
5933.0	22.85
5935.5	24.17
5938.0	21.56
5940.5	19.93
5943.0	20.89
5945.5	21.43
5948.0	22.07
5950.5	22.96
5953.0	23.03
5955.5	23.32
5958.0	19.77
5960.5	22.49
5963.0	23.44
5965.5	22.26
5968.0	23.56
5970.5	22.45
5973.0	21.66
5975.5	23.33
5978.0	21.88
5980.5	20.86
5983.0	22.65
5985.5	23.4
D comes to 5735.5 angstrom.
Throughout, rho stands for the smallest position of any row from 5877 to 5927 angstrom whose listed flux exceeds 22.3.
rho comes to 5910.5 angstrom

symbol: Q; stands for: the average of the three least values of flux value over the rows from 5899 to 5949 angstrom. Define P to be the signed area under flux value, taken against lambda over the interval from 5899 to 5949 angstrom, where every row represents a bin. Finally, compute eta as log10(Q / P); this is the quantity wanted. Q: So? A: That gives -1.75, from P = 1071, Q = 19.0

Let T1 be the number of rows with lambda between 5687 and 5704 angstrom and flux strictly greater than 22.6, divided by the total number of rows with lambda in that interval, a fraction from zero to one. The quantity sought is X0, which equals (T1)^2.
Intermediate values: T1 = 0.29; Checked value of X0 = 0.1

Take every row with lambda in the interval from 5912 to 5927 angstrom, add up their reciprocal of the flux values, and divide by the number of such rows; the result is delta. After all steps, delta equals 0.0469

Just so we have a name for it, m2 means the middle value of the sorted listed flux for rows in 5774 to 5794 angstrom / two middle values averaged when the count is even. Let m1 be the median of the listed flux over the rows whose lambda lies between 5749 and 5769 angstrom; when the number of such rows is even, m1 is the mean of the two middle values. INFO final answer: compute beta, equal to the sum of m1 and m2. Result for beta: 44.7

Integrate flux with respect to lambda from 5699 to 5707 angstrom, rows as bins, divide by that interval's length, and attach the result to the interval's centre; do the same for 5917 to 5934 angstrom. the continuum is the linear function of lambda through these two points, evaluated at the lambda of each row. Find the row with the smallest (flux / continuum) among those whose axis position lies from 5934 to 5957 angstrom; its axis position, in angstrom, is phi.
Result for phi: 5940.5 angstrom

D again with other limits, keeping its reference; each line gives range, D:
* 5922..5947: 5935.5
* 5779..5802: 5795.5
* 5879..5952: 5935.5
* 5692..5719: 5718.0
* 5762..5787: 5768.0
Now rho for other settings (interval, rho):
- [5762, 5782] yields 5765.5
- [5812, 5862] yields 5815.5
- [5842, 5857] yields 5843.0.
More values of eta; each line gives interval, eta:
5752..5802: -1.73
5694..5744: -1.74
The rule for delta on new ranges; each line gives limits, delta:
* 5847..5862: 0.0468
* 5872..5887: 0.0497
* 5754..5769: 0.0439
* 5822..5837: 0.0429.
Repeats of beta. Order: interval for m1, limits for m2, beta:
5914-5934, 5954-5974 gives 45.0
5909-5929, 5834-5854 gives 44.4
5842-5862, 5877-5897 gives 40.2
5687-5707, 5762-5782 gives 44.1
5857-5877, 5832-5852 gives 43.3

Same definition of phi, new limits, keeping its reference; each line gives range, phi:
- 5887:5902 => 5890.5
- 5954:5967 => 5958.0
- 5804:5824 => 5808.0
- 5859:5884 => 5875.5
